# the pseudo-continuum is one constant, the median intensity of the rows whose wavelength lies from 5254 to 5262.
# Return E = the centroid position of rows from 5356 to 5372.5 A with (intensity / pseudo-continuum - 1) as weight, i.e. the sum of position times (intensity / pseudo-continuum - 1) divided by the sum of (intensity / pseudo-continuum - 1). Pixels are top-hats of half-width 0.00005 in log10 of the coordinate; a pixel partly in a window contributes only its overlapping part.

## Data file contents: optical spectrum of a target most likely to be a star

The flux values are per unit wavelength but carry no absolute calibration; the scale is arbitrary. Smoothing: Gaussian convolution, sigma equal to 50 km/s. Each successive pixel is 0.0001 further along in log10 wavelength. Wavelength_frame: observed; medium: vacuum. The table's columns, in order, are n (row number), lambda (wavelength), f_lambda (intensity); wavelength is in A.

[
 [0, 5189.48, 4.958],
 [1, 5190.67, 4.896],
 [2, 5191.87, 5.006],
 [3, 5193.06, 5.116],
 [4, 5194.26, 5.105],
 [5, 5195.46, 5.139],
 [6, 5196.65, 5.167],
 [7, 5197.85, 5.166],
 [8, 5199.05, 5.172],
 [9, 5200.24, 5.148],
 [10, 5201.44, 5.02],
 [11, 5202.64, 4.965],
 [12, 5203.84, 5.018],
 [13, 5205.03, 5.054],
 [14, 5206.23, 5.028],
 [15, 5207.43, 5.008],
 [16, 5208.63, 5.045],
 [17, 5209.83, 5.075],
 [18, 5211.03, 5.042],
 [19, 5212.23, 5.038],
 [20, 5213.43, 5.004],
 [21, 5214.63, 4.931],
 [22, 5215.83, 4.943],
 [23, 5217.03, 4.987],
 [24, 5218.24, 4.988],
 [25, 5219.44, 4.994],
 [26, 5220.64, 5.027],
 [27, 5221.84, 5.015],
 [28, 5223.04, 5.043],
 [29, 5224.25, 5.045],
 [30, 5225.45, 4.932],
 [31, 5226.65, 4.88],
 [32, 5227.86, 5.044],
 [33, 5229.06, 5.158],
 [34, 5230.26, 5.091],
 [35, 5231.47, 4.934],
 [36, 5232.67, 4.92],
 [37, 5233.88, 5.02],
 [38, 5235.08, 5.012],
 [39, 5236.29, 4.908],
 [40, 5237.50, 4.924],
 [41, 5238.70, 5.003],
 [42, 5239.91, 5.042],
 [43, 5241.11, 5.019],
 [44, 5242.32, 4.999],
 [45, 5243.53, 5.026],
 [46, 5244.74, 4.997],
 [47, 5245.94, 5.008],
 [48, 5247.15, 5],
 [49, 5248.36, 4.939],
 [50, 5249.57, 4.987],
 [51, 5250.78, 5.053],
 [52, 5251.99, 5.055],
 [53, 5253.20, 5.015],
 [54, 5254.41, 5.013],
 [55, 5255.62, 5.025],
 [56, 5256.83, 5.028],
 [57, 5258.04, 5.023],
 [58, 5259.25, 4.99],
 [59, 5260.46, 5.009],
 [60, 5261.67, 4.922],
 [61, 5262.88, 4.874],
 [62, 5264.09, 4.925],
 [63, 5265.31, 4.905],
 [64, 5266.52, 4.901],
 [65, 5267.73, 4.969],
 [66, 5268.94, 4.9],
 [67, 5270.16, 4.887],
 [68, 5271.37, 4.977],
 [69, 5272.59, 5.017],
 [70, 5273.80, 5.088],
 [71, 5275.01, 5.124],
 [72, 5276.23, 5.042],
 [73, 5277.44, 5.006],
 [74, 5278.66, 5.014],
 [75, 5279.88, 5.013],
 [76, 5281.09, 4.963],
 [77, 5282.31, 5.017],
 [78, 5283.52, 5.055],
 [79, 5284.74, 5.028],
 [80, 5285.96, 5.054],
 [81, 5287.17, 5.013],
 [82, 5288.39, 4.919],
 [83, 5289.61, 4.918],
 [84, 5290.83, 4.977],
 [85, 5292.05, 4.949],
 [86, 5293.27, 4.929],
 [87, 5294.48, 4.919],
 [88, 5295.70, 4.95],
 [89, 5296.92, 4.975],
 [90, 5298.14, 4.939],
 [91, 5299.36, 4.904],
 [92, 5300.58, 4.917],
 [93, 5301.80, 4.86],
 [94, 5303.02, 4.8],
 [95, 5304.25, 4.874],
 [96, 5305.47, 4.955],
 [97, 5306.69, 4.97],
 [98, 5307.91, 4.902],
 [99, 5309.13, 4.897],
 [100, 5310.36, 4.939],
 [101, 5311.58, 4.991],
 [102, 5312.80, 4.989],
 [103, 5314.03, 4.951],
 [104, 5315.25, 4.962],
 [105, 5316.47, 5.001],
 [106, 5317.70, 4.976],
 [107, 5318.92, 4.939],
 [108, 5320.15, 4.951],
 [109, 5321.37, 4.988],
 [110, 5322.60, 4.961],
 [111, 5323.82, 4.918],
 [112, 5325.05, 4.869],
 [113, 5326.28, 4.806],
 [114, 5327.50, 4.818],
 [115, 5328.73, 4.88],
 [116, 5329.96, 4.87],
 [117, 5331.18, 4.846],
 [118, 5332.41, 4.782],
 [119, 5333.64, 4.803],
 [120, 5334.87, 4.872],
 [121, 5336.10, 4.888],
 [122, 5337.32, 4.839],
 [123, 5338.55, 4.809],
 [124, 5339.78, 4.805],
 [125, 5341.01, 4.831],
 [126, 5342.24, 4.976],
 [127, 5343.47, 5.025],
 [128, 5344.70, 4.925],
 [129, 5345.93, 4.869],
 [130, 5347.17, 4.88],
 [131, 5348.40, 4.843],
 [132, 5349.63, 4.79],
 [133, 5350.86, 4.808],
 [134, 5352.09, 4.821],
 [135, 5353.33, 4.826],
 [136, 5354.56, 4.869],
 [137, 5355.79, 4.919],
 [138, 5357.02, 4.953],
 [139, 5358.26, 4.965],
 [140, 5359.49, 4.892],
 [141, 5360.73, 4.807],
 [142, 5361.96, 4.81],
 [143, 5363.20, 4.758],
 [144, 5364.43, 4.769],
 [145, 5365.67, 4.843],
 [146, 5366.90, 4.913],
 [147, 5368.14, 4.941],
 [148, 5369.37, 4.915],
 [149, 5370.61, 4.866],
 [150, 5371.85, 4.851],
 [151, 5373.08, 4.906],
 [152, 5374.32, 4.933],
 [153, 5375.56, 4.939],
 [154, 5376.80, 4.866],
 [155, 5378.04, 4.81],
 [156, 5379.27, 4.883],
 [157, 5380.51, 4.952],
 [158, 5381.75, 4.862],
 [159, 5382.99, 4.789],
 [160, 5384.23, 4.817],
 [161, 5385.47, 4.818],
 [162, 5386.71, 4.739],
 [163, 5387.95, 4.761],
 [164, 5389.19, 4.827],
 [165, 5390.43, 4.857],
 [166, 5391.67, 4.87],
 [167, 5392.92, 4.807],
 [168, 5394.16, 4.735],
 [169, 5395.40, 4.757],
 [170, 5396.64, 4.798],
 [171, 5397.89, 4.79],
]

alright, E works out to 5364.6 A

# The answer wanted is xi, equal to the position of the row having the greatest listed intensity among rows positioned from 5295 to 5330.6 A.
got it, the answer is 5316.47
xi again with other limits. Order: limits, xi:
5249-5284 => 5275.01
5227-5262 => 5229.06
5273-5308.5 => 5275.01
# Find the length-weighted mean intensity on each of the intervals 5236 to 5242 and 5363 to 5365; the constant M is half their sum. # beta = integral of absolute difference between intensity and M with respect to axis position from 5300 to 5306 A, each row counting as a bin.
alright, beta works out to 0.3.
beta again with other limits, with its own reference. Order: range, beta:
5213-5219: 0.5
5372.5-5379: 0.3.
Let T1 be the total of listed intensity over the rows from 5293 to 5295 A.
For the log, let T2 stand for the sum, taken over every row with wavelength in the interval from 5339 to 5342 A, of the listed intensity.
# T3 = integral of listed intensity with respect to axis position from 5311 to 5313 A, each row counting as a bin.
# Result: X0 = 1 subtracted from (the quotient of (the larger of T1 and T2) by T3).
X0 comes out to -0.01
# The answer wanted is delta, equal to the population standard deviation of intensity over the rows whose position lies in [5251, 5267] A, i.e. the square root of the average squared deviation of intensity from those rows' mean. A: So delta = 0.058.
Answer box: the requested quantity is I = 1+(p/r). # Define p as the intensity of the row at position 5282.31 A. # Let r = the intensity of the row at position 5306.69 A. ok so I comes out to 2.01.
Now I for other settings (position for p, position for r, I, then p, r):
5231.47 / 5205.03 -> 1.98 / 4.934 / 5.054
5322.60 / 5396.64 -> 2.03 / 4.961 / 4.798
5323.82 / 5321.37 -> 1.99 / 4.918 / 4.988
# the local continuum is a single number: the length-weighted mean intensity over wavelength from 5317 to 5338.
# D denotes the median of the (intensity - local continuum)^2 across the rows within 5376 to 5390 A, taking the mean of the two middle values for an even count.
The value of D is 0.0044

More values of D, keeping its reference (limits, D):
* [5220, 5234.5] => 0.0197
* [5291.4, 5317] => 0.0043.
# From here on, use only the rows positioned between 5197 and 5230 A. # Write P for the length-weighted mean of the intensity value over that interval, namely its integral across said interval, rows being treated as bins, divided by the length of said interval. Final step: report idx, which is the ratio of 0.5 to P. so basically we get 0.099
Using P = 5.03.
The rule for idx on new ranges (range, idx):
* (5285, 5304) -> 0.101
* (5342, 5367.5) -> 0.103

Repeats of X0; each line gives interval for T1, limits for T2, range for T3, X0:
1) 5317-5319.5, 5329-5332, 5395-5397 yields 0.04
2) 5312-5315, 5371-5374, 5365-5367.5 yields -0.18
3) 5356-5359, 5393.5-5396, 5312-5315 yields -0.33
